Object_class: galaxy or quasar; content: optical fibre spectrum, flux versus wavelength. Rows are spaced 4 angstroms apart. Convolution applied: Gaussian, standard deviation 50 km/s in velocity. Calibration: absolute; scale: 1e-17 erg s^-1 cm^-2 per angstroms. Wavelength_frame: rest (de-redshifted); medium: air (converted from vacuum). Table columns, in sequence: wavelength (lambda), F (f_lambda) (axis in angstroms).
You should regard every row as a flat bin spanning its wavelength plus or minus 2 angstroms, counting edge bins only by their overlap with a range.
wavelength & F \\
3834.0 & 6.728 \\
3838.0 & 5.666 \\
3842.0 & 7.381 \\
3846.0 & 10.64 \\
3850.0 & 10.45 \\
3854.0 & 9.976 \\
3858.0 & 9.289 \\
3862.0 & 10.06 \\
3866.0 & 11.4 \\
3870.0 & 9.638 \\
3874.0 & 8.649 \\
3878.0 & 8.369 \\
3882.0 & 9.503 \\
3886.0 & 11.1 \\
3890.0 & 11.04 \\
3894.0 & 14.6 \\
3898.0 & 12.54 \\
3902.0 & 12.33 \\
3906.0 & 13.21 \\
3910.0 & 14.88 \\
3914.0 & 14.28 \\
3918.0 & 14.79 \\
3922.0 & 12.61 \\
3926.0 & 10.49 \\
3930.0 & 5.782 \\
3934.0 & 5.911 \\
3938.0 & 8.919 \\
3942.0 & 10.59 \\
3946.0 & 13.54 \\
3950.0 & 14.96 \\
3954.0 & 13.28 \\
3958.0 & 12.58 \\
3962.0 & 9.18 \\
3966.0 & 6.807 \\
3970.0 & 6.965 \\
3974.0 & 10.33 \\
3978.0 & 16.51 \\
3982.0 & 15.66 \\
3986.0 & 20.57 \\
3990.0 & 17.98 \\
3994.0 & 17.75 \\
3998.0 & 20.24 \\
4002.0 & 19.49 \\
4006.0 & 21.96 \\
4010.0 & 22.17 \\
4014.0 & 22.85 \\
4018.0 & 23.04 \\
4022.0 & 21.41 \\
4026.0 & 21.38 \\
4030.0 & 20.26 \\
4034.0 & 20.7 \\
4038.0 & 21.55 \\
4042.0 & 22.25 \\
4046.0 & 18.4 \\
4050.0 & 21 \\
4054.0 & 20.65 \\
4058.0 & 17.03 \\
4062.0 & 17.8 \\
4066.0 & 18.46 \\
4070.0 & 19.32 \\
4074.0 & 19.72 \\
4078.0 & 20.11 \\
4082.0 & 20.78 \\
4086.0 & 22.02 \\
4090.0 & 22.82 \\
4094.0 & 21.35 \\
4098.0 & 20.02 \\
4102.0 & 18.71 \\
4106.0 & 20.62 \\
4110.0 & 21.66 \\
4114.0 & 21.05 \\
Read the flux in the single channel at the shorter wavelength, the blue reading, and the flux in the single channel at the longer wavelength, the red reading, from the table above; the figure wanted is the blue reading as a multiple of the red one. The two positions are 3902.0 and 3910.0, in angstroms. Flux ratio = 0.83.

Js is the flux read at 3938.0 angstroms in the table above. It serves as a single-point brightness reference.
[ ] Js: 8.919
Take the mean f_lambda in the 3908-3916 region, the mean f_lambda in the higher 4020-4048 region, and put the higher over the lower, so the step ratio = 1.43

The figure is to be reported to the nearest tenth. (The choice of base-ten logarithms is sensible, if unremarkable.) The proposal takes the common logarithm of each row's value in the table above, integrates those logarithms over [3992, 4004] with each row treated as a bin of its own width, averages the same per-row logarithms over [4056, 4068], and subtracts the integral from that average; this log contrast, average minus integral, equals -14.1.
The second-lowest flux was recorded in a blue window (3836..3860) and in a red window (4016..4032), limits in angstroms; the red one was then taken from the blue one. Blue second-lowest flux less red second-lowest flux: -14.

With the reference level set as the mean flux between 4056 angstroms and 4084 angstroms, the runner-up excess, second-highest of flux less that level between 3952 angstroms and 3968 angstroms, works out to -6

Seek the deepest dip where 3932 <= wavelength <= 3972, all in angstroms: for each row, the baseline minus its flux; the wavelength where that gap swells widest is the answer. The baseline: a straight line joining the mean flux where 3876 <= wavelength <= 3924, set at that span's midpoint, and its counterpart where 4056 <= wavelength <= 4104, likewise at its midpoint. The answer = 3970.0 angstroms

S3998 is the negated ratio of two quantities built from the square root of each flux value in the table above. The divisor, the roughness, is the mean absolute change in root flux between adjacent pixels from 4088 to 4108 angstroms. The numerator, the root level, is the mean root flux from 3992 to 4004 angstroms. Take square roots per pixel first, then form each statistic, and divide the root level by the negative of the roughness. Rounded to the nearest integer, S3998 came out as -26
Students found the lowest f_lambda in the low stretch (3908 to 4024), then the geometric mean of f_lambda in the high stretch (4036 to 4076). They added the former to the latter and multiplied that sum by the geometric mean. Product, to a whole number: 495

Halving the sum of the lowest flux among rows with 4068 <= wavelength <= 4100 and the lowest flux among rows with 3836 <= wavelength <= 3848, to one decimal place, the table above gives 12.5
